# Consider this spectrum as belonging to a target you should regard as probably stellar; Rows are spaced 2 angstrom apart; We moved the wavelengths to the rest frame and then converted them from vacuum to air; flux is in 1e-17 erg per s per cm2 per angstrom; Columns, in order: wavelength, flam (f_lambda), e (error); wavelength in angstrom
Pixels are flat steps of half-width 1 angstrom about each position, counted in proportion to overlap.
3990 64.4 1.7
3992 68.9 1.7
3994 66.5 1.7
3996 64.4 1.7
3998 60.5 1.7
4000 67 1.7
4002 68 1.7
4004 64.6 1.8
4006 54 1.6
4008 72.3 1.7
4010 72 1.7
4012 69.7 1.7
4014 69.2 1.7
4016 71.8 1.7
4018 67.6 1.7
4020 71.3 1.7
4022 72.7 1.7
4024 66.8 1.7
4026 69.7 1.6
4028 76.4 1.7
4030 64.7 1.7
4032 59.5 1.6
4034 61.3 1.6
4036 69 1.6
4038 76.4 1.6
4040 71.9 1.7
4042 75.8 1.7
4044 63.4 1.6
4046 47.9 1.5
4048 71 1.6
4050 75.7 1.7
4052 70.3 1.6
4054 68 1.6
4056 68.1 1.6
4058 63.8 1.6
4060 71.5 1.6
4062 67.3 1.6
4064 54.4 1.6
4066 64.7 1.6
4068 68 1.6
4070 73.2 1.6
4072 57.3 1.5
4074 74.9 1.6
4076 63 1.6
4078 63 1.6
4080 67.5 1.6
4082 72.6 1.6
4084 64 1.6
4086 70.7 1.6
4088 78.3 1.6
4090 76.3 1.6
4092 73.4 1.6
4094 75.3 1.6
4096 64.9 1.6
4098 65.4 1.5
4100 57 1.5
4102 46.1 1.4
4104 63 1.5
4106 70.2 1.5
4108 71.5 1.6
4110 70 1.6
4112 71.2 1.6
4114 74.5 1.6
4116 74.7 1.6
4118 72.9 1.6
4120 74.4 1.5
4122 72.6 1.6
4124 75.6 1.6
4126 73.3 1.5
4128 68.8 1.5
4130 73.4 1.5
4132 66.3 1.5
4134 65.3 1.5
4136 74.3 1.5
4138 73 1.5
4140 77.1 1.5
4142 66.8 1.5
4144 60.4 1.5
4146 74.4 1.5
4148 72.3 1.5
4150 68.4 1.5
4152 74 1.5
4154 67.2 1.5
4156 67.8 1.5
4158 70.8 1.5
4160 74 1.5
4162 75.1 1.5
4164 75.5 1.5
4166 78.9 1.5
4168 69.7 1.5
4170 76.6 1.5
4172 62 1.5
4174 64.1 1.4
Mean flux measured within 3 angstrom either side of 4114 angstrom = 73.5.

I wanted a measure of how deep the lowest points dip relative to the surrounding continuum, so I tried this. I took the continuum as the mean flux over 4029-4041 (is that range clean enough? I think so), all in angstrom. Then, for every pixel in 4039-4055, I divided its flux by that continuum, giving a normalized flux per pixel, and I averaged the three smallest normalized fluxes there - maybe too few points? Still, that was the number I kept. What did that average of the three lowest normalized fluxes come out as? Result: 0.89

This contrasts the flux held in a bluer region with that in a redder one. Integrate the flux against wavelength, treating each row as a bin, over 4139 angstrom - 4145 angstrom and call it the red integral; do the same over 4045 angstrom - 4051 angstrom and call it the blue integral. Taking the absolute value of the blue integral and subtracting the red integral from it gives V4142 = -19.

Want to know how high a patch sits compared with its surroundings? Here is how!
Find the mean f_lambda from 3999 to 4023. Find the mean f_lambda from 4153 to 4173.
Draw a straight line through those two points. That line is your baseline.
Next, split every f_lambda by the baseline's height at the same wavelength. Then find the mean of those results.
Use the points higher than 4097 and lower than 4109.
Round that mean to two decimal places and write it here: 0.88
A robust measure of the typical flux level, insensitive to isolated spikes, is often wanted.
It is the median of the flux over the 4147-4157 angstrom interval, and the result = 68.4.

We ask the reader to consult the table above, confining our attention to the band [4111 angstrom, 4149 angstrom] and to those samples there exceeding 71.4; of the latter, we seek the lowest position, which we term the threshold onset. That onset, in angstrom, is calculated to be 4114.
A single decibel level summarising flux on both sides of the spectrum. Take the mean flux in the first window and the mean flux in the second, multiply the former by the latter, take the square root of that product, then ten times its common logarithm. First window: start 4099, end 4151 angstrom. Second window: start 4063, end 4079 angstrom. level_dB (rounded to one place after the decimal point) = 18.3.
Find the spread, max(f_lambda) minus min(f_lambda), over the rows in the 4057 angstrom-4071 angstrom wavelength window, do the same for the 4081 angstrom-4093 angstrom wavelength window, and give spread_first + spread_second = 33.1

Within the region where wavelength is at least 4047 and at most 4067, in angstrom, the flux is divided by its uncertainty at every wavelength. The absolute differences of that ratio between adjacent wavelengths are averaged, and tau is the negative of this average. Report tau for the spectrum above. -3.0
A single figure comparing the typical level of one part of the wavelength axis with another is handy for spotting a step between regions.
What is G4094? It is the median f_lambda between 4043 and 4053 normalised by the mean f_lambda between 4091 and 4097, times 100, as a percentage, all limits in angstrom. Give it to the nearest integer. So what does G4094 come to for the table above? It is 99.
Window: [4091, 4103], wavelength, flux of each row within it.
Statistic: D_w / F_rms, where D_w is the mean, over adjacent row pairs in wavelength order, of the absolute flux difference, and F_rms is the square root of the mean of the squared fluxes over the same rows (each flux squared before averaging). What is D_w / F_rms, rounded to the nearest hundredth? 0.10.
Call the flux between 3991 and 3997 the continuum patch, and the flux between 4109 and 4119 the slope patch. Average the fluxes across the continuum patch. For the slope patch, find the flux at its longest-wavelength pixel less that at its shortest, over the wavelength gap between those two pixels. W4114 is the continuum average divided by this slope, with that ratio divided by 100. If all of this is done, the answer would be 1.8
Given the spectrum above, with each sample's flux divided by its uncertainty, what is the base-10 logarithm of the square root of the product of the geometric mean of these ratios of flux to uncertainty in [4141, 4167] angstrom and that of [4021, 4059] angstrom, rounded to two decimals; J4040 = 1.65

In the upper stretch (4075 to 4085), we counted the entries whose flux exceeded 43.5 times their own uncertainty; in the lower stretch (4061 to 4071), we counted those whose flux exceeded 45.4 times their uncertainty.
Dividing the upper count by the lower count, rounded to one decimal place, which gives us 1.0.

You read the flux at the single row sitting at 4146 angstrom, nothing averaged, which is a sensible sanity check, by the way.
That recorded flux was 74.4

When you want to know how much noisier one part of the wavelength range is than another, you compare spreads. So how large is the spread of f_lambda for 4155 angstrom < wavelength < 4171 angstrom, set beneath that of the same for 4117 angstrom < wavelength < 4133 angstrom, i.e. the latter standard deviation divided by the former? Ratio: 0.8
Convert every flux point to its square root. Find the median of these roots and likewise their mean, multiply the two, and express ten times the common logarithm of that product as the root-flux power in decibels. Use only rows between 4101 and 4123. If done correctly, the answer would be 18.5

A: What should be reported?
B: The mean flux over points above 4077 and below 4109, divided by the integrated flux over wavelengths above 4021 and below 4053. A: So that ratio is 0.0309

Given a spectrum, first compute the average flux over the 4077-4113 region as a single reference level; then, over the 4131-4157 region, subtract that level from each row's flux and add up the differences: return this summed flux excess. 26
